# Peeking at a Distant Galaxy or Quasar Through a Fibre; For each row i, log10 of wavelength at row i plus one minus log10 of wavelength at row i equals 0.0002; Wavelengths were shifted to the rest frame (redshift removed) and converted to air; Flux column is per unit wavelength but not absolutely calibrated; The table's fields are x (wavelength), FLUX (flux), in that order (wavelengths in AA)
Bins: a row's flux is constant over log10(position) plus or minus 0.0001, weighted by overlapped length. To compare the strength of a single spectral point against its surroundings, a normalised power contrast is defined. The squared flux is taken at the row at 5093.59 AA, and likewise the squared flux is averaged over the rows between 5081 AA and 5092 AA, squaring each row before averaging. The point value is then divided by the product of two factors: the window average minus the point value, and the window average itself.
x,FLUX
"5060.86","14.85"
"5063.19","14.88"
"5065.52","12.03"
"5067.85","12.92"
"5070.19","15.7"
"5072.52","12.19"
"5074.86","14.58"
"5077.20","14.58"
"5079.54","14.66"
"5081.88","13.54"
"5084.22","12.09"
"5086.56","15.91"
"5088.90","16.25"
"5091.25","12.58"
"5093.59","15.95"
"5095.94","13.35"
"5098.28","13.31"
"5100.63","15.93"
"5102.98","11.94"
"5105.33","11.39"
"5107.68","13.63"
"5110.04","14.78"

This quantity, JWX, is -0.024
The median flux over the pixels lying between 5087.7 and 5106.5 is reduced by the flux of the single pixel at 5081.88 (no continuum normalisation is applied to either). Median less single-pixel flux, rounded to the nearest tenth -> -0.2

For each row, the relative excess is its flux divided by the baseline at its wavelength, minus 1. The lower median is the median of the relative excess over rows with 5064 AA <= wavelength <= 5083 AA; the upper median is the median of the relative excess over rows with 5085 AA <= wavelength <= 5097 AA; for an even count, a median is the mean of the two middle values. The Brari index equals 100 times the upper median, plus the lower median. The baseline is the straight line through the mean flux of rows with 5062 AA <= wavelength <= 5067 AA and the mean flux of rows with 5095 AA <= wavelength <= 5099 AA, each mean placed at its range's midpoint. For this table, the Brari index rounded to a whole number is 19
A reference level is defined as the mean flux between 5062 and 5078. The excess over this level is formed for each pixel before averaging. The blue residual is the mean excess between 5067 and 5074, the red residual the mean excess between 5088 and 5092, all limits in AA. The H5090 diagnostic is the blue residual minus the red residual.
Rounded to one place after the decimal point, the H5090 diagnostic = -0.8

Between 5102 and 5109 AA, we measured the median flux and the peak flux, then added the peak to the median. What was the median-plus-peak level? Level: 25.6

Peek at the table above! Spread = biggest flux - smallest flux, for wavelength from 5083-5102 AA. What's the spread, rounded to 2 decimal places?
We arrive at 4.16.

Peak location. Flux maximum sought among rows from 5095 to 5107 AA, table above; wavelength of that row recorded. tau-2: 5100.63 AA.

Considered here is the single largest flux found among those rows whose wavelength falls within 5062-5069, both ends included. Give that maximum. 14.88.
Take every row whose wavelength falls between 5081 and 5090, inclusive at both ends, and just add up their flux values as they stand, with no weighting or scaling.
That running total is 57.8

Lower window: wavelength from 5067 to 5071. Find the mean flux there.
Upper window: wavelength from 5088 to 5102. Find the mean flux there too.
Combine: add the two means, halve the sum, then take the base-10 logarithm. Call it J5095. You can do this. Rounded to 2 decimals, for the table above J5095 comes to 1.16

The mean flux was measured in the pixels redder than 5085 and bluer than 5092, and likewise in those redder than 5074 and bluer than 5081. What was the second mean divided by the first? 0.98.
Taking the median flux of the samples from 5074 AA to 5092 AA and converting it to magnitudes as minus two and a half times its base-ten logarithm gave -2.91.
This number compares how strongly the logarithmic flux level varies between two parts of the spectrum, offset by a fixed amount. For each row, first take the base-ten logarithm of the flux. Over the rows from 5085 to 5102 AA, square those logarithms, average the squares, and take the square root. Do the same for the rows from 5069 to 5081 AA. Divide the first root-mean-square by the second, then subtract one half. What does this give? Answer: 0.510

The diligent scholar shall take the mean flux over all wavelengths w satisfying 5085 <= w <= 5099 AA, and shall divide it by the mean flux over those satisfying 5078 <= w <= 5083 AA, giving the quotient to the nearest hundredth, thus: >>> 1.03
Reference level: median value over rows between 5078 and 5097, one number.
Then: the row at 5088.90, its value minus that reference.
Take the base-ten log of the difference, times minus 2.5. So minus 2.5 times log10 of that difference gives -0.83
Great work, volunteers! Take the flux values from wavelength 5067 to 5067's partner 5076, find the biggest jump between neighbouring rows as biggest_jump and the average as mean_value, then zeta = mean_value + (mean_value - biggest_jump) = 24.2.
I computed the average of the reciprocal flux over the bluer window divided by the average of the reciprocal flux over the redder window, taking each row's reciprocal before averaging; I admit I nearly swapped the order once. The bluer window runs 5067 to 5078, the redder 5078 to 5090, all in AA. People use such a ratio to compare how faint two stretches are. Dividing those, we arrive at 1.03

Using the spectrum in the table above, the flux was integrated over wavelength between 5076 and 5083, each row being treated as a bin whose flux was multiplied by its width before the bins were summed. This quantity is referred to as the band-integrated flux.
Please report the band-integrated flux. 100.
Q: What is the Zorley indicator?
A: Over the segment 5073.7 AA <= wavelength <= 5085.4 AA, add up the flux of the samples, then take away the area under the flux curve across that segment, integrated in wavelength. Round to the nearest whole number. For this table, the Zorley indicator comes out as -93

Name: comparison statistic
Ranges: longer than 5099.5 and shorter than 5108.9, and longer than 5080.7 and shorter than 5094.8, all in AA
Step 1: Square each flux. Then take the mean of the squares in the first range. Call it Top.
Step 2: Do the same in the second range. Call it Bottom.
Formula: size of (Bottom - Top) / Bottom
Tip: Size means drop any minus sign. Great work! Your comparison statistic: 0.15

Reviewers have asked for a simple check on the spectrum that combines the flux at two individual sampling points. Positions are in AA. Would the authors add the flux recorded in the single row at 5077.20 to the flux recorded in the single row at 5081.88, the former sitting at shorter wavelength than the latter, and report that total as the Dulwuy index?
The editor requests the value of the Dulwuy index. 28.1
